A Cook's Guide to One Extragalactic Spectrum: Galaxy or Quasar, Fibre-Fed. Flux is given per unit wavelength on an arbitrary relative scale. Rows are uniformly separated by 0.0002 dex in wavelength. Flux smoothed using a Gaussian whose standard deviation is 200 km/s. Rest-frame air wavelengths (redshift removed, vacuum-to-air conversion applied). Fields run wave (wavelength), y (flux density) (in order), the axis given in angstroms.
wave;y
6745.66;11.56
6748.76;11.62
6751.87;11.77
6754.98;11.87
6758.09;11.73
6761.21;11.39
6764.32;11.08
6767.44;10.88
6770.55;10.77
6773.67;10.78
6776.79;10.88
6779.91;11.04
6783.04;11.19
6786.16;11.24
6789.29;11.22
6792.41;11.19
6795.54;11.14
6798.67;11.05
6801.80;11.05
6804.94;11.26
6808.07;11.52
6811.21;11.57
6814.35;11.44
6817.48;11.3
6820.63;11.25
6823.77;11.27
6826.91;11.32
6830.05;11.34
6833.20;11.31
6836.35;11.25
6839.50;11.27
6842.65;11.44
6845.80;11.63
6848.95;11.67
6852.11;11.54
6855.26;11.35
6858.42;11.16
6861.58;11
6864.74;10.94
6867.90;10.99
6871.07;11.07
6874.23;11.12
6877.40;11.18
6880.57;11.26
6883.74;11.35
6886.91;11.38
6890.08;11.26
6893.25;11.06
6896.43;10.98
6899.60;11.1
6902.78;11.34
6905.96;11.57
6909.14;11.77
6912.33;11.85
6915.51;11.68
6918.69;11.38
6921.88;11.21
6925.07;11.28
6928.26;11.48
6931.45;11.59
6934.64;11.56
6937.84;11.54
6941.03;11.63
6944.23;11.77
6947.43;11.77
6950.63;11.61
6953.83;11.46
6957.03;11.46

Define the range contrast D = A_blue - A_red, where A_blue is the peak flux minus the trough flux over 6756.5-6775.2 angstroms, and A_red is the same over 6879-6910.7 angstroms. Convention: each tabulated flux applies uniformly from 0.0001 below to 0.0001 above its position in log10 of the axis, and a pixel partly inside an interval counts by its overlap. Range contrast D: 0.2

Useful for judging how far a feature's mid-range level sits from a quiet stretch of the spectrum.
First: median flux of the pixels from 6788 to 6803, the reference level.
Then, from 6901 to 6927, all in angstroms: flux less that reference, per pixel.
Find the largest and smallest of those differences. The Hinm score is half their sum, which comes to 0.39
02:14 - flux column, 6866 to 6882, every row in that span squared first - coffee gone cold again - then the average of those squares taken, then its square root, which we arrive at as 11.1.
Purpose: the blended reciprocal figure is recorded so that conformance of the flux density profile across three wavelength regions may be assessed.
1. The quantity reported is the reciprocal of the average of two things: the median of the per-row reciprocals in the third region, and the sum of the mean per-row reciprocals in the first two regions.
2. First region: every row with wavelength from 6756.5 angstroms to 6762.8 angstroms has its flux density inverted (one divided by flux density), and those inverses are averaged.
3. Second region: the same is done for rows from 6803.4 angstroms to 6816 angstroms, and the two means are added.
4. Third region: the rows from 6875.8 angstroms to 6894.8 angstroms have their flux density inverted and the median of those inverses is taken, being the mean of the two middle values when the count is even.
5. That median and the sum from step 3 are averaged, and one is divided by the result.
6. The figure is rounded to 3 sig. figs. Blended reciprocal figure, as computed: 7.61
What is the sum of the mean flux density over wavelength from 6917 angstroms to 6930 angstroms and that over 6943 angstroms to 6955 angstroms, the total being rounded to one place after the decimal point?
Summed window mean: 23.0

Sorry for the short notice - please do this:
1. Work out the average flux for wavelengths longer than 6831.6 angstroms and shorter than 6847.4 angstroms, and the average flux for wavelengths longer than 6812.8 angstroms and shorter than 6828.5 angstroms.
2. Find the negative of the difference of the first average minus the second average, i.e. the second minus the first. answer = -0.1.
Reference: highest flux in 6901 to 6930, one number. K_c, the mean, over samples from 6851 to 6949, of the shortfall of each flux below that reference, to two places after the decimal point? 0.49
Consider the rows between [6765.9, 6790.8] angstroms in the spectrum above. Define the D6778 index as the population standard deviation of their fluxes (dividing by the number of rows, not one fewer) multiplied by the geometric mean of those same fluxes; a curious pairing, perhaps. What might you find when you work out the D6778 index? 2.03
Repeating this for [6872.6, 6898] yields 1.46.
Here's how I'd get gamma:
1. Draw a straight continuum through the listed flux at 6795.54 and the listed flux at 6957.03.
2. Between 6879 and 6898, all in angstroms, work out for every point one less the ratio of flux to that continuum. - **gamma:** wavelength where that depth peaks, 6896.43 angstroms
